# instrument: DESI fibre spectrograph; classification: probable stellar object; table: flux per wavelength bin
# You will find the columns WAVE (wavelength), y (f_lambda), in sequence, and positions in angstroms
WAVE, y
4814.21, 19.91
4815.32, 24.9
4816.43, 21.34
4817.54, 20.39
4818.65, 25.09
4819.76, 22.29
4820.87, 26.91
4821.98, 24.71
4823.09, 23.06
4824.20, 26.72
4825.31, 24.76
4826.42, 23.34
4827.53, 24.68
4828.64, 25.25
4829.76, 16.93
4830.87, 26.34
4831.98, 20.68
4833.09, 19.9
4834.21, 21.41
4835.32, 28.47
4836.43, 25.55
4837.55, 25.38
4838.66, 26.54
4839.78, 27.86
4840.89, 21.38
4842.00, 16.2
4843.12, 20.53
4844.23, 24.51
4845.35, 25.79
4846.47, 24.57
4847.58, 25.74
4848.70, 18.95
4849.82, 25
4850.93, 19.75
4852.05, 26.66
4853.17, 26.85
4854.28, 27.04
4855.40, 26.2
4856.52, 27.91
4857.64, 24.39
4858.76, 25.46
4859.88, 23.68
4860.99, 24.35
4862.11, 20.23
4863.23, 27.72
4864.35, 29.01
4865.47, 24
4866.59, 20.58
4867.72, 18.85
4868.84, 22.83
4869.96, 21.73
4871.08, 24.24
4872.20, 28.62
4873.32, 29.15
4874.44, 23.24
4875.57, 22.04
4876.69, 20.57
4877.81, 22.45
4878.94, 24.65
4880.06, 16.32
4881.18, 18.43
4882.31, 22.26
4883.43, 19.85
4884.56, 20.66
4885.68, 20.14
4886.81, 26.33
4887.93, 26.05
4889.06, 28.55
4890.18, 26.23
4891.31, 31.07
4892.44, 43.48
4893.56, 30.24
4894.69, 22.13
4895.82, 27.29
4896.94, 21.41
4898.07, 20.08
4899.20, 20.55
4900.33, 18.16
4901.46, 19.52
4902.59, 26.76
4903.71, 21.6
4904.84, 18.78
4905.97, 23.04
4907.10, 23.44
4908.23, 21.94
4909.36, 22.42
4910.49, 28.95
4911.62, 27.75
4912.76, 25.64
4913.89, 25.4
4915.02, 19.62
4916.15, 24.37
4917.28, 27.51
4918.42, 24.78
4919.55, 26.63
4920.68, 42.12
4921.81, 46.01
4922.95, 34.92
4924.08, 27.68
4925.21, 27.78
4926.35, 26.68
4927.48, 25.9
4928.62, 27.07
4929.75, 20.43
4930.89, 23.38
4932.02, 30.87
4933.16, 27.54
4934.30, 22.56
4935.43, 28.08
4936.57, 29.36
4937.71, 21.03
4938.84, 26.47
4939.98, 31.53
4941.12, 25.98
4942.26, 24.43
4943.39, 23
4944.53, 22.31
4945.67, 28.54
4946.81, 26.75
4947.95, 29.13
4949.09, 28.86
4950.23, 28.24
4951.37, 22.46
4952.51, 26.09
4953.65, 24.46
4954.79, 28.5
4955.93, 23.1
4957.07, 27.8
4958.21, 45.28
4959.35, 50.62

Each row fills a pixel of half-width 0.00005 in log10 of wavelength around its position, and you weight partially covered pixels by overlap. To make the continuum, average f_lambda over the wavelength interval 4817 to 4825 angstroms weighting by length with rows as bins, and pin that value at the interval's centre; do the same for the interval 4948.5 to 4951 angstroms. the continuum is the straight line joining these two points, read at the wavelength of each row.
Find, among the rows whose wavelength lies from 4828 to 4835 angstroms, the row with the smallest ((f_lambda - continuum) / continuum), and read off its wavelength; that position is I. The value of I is 4829.76 angstroms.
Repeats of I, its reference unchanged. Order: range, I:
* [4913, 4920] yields 4915.02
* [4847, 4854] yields 4848.70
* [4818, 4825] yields 4819.76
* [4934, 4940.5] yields 4937.71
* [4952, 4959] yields 4955.93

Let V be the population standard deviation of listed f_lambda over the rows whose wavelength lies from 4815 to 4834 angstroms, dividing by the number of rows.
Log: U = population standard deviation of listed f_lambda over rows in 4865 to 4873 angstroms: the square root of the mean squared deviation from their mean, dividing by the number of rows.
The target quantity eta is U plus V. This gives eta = 6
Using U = 3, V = 2.68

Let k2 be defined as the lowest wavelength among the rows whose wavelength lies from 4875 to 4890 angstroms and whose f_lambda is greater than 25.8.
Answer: 4886.81 angstroms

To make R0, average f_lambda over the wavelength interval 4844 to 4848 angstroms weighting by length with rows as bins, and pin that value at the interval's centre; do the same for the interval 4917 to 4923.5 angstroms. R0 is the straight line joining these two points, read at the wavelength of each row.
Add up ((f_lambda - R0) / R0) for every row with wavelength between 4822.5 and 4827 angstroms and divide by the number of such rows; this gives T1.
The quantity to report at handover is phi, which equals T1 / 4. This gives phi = 0.020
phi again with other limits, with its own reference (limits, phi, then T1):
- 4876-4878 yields -0.064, -0.25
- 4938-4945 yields -0.074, -0.30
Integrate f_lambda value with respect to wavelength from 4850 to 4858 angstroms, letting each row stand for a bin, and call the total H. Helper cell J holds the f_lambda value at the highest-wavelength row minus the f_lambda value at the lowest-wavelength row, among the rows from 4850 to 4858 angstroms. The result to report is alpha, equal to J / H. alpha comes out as 0.02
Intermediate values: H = 204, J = 5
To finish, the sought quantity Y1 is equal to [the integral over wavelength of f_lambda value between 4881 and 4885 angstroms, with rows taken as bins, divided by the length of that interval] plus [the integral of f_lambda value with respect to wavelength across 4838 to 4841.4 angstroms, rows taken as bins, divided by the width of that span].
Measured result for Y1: 45.8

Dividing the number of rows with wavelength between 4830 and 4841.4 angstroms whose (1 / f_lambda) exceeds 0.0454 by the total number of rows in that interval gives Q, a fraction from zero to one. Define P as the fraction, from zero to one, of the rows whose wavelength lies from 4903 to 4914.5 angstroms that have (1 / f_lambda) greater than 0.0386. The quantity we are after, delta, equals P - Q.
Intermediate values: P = 0.8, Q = 0.40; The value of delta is 0.4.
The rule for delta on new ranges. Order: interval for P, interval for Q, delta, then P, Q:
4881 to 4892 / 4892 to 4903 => 0.0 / 0.5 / 0.50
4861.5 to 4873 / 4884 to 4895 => 0.5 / 0.7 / 0.20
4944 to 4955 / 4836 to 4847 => 0.0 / 0.3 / 0.30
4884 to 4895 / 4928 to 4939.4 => 0.1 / 0.3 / 0.20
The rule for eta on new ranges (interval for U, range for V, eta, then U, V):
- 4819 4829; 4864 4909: 6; 1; 4.80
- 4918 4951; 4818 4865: 8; 5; 3.04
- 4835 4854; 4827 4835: 6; 3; 3.13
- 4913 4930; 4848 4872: 10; 7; 3.00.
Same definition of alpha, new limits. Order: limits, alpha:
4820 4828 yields -0.01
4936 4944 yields -0.03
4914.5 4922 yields 0.12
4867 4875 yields 0.02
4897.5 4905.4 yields -0.01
